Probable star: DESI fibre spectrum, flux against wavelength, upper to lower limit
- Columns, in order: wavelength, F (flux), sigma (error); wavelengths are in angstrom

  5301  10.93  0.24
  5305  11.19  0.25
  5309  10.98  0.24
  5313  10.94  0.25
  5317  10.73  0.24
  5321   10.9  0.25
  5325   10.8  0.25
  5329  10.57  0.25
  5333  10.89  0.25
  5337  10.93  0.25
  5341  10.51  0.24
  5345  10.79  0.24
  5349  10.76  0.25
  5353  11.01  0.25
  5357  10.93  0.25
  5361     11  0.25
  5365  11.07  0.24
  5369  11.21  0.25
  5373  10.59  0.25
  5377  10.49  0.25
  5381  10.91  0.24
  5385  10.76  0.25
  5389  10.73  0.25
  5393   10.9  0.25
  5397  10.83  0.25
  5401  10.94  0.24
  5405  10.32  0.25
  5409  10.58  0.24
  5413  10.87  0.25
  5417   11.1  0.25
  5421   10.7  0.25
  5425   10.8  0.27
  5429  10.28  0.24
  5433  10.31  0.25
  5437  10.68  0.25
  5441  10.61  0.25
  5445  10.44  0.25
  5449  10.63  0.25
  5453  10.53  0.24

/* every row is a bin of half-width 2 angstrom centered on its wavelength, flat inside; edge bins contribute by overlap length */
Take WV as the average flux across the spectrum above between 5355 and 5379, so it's 10.9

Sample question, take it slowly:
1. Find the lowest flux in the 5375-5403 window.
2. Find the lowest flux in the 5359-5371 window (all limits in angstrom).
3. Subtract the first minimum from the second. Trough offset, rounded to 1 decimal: 0.5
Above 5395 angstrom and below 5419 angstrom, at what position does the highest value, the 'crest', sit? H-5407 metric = 5417 angstrom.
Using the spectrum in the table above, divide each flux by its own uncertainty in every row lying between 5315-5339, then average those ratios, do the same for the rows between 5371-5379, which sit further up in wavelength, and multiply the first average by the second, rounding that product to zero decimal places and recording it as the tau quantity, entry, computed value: 1834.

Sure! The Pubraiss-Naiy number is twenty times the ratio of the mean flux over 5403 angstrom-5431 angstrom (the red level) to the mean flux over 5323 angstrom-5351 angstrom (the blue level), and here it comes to 19.8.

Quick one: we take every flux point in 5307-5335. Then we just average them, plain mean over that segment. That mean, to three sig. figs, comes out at 10.8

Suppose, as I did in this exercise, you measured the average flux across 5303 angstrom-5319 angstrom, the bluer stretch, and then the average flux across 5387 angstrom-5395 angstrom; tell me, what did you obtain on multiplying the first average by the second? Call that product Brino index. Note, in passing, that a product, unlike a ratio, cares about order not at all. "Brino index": 118.5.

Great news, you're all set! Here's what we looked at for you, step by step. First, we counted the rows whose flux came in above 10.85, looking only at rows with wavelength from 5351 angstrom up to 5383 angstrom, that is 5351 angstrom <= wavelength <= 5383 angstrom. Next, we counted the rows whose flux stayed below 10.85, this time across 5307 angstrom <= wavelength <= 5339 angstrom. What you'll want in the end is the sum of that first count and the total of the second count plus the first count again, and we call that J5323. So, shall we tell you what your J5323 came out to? 15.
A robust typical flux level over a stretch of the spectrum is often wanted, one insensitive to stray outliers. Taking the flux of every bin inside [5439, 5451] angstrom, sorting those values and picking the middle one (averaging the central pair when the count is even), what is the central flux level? 10.6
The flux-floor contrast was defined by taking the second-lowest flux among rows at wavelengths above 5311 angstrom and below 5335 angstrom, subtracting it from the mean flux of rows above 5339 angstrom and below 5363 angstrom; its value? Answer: 0.1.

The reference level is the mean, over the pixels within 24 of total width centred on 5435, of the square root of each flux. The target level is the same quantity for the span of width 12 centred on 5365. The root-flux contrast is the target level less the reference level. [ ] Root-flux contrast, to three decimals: 0.087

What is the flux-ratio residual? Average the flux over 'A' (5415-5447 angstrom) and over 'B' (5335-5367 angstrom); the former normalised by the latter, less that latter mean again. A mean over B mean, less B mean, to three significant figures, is -9.90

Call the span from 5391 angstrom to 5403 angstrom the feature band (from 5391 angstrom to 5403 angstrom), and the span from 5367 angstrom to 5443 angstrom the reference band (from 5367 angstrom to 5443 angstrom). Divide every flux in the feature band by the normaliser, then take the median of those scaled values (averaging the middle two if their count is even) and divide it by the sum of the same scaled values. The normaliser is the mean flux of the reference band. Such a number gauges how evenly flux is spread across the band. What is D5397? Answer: 0.334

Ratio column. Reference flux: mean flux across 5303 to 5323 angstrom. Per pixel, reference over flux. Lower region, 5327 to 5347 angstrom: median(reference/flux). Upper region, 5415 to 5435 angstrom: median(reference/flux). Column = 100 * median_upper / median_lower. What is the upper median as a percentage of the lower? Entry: 101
